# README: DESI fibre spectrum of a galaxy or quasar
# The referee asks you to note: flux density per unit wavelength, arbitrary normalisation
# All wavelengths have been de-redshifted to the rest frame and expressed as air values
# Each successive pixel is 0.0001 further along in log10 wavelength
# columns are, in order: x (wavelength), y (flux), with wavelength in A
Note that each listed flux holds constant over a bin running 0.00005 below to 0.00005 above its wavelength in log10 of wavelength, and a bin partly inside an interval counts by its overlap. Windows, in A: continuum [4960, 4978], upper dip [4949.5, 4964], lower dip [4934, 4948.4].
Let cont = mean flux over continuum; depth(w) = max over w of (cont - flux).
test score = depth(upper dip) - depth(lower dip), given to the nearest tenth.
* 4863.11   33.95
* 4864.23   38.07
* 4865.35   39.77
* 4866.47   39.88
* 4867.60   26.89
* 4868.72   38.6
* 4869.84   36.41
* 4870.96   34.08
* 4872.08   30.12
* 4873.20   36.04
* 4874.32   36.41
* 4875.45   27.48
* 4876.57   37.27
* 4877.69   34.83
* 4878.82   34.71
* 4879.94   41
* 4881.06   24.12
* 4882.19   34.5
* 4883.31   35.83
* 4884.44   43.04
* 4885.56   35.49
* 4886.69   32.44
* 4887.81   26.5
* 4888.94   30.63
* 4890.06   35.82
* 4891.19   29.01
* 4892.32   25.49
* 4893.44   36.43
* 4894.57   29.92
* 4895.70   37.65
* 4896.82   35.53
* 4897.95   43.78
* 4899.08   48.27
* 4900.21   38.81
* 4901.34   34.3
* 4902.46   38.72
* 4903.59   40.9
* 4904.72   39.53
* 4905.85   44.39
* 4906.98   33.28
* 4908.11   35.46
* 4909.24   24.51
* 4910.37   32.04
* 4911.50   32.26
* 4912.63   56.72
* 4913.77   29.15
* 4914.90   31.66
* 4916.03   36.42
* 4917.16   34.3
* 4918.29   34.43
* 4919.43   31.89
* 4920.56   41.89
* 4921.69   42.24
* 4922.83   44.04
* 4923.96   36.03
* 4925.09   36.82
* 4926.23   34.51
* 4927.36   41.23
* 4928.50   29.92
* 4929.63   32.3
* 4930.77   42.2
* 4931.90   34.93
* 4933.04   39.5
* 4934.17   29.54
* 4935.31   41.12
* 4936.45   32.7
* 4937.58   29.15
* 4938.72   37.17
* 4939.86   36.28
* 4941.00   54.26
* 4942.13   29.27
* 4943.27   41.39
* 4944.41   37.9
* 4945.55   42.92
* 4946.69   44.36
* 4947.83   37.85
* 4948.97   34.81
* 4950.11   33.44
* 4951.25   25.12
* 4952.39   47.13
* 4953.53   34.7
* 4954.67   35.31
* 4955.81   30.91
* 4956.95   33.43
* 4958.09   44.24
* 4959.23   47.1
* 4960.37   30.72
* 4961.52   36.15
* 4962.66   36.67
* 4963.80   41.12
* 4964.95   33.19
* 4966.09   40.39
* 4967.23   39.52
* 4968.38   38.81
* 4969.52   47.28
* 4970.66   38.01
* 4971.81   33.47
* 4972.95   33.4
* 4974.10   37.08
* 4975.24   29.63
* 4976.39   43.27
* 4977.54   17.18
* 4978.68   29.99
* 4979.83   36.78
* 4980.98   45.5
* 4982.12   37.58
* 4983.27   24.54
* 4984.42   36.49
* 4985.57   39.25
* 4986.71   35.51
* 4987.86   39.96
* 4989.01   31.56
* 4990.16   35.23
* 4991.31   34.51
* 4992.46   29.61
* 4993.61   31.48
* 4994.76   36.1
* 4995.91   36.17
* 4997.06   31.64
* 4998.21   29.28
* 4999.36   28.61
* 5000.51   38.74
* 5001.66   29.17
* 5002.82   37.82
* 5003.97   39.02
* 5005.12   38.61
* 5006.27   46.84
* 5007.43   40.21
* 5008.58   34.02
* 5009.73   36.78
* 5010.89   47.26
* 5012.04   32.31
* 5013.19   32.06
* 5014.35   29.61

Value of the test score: 4.0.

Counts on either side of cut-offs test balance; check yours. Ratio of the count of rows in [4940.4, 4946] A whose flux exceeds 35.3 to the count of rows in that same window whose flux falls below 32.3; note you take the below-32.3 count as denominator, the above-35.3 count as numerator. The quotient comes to 4.0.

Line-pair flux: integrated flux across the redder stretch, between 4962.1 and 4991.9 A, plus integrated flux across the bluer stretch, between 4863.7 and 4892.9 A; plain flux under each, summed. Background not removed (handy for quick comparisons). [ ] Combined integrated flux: 2066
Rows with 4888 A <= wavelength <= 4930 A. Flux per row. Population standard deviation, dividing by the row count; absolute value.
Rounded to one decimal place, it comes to 6.3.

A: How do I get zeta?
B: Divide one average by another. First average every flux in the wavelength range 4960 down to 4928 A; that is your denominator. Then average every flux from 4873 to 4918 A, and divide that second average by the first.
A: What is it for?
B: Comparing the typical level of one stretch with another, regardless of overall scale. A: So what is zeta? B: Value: 0.95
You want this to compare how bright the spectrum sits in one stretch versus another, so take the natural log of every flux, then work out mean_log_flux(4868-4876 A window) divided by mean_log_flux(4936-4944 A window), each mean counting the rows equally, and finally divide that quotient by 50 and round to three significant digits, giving 0.0196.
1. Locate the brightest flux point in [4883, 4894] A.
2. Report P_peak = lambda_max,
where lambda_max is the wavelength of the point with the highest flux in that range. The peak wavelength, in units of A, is 4884.44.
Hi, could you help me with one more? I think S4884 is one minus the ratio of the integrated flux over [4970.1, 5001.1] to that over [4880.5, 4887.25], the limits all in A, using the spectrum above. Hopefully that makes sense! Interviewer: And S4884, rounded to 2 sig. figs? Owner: -3.6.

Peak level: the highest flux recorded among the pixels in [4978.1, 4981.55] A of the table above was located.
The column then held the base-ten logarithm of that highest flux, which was 1.658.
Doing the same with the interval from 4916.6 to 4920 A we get 1.537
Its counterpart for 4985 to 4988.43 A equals 1.602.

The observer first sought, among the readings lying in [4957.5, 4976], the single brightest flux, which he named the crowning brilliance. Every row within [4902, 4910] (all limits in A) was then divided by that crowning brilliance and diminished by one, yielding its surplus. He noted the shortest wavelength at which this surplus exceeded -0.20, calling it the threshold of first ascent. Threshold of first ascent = 4902.46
